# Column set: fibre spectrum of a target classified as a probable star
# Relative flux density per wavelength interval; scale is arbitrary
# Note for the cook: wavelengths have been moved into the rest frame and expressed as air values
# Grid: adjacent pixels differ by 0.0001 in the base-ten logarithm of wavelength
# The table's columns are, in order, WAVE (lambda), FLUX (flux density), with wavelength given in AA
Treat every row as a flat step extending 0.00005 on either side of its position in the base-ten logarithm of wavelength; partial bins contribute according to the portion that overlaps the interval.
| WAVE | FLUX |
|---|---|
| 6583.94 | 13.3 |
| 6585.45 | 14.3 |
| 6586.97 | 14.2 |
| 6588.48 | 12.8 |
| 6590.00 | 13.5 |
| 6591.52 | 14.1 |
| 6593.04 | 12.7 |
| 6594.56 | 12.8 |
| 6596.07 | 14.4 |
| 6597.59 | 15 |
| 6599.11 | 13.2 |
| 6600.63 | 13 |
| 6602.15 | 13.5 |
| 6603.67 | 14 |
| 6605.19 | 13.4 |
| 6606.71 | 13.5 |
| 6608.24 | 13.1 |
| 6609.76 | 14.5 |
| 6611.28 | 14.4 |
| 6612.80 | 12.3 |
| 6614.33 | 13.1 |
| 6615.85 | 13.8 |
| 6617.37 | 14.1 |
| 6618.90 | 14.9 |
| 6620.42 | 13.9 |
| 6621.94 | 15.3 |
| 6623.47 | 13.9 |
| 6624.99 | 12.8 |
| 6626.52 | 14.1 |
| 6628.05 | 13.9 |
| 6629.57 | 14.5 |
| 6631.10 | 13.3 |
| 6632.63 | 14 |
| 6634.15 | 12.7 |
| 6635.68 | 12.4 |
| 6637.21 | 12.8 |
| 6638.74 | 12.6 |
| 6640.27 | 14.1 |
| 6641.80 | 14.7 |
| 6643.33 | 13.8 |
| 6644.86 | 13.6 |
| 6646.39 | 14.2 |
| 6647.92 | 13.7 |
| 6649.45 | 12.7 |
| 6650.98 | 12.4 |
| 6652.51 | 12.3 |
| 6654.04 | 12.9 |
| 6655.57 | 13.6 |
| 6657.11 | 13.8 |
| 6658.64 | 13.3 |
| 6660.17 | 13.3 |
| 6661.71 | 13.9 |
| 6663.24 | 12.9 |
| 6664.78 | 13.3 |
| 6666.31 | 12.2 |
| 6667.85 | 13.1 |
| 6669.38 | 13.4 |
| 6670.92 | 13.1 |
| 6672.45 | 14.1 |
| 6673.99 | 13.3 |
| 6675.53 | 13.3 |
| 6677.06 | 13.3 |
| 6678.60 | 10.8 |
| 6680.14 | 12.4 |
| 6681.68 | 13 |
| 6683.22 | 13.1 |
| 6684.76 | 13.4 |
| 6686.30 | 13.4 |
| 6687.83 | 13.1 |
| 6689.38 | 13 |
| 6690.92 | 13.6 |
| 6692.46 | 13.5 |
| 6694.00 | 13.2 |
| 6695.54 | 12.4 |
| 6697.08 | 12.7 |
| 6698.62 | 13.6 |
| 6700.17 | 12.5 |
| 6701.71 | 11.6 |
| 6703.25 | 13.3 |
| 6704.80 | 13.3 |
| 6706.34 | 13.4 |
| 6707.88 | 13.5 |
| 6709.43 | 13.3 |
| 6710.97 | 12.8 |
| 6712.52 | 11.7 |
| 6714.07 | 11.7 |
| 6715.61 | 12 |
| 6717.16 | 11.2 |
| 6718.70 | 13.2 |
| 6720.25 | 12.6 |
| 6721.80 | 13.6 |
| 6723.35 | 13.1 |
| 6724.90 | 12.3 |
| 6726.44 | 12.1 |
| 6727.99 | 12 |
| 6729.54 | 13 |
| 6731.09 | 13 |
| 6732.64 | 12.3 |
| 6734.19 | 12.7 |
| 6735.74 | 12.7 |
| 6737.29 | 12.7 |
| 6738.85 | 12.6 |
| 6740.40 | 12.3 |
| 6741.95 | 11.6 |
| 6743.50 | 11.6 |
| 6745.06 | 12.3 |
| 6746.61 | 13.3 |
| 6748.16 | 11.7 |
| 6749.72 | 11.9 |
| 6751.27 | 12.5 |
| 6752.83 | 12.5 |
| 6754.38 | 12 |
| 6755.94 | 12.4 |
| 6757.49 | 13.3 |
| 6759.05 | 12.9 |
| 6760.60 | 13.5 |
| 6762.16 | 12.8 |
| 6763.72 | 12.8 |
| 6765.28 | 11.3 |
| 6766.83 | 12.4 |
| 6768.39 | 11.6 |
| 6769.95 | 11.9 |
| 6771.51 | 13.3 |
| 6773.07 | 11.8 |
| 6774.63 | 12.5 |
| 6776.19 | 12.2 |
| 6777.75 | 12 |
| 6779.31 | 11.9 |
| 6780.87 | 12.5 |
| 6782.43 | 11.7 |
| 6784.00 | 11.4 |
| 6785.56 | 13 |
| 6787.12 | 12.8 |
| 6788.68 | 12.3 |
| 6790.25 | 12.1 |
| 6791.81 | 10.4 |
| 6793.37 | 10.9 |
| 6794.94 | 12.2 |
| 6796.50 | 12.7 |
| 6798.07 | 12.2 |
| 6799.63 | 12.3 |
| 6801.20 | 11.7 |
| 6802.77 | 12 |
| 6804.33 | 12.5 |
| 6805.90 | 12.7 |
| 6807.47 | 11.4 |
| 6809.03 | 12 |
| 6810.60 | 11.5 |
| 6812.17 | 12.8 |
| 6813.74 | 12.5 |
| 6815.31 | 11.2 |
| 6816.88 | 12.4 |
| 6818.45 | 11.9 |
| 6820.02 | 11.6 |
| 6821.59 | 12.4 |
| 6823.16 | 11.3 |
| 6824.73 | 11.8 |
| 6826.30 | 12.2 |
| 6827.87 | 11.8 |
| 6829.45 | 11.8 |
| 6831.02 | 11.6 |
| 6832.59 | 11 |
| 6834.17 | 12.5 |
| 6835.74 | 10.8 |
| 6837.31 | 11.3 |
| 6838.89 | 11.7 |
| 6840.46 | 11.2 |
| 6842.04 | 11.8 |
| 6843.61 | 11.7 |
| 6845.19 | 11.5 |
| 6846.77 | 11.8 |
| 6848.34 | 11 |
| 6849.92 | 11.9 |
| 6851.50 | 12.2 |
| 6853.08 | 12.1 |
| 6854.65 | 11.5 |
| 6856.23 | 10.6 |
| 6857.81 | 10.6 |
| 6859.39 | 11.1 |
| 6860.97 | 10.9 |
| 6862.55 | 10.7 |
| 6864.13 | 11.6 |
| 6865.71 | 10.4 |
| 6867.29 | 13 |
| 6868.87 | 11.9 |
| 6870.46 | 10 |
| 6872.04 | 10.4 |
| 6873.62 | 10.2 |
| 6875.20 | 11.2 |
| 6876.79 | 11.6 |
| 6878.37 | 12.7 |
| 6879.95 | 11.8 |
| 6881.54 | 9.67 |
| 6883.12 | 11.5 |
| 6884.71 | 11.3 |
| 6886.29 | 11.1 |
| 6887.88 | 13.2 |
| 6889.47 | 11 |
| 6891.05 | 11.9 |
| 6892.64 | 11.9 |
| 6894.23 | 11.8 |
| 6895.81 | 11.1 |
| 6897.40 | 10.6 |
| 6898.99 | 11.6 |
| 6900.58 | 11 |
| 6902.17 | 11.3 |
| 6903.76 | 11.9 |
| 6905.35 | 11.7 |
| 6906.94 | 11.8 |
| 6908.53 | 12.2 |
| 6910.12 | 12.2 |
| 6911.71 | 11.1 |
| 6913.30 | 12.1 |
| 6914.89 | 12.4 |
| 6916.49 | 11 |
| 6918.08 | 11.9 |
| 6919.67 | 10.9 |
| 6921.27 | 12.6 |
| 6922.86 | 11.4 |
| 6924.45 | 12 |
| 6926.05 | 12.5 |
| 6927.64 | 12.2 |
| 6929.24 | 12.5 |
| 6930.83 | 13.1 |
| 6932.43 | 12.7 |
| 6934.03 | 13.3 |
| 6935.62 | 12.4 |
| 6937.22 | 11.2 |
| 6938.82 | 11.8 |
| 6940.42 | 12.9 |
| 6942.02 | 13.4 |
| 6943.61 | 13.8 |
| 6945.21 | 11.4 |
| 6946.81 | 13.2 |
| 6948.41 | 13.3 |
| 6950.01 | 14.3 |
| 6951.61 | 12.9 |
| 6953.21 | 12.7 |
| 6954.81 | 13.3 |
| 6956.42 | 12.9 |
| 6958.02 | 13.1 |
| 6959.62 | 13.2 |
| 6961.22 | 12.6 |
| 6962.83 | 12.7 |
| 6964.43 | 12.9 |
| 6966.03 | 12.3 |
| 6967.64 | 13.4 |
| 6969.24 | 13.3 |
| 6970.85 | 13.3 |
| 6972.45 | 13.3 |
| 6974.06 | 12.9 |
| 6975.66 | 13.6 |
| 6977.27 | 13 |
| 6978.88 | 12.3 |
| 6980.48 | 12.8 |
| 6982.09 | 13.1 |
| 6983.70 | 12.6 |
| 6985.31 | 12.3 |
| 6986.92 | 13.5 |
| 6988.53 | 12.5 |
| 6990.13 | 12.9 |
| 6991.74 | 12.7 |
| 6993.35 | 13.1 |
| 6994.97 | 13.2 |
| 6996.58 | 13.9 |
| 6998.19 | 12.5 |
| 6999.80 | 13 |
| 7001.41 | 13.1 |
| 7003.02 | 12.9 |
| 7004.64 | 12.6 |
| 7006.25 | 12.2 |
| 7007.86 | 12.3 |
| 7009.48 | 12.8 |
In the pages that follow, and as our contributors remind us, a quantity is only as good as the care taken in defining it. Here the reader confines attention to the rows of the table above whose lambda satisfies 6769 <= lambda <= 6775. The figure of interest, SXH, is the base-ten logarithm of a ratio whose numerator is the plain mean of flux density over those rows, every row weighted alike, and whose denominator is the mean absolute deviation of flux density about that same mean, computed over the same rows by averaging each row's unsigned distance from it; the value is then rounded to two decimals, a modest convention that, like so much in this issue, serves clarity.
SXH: 1.37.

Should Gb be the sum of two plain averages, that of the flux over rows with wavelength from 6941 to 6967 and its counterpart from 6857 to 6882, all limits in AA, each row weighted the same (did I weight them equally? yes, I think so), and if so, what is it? 24.1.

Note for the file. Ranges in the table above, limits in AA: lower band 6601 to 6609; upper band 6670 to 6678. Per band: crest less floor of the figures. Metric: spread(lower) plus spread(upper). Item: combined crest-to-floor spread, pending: 1.90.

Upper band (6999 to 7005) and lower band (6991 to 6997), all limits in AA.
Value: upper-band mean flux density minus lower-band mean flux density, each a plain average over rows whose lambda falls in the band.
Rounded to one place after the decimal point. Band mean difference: -0.3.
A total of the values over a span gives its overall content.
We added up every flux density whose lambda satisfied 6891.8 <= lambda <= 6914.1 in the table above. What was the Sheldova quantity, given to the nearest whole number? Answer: 162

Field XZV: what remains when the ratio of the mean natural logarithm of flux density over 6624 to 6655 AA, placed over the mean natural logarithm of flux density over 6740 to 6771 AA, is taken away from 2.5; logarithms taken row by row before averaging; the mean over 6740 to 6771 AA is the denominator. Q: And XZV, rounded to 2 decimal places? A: 1.47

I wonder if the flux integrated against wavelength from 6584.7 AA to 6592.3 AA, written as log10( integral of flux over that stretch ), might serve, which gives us 2.02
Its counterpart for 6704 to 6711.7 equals 2.01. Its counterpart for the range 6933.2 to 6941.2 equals 1.99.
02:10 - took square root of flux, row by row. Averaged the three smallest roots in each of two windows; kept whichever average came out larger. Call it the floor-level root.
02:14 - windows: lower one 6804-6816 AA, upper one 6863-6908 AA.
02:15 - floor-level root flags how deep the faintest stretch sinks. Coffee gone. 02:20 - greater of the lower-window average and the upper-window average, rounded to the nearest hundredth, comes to 3.37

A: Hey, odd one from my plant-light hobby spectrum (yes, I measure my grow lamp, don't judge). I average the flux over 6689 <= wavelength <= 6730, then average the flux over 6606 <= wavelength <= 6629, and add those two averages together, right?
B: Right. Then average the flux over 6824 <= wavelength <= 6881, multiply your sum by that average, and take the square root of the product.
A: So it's 17.44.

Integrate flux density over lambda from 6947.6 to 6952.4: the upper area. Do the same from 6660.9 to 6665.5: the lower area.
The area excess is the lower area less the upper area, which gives -3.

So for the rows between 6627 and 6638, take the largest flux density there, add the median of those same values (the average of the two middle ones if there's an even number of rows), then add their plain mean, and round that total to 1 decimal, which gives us 41.2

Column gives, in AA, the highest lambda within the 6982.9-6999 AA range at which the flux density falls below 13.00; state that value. 6998.19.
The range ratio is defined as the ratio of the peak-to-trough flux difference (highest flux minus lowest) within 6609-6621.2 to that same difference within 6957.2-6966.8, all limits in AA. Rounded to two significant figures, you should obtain 2.9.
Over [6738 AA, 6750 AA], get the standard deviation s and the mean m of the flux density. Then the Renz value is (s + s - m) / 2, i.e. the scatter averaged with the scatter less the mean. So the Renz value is -5.5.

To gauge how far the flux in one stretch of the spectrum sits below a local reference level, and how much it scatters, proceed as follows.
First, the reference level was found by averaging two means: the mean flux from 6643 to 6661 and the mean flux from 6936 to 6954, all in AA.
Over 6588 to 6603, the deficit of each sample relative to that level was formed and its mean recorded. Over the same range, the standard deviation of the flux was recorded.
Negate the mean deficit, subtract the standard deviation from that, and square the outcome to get 0.1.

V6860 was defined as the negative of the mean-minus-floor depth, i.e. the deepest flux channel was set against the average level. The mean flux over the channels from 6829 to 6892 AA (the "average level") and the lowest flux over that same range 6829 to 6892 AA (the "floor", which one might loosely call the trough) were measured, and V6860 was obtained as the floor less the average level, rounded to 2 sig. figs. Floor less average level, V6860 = -1.7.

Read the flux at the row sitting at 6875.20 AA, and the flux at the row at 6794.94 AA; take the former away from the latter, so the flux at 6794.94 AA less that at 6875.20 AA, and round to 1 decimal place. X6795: 1.0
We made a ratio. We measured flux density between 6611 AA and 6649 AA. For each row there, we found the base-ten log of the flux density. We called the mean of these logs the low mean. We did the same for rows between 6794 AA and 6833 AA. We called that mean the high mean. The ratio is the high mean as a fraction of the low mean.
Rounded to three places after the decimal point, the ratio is 0.949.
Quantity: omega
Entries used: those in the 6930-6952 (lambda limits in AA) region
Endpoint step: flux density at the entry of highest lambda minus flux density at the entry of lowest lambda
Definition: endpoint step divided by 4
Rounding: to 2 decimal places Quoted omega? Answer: -0.05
